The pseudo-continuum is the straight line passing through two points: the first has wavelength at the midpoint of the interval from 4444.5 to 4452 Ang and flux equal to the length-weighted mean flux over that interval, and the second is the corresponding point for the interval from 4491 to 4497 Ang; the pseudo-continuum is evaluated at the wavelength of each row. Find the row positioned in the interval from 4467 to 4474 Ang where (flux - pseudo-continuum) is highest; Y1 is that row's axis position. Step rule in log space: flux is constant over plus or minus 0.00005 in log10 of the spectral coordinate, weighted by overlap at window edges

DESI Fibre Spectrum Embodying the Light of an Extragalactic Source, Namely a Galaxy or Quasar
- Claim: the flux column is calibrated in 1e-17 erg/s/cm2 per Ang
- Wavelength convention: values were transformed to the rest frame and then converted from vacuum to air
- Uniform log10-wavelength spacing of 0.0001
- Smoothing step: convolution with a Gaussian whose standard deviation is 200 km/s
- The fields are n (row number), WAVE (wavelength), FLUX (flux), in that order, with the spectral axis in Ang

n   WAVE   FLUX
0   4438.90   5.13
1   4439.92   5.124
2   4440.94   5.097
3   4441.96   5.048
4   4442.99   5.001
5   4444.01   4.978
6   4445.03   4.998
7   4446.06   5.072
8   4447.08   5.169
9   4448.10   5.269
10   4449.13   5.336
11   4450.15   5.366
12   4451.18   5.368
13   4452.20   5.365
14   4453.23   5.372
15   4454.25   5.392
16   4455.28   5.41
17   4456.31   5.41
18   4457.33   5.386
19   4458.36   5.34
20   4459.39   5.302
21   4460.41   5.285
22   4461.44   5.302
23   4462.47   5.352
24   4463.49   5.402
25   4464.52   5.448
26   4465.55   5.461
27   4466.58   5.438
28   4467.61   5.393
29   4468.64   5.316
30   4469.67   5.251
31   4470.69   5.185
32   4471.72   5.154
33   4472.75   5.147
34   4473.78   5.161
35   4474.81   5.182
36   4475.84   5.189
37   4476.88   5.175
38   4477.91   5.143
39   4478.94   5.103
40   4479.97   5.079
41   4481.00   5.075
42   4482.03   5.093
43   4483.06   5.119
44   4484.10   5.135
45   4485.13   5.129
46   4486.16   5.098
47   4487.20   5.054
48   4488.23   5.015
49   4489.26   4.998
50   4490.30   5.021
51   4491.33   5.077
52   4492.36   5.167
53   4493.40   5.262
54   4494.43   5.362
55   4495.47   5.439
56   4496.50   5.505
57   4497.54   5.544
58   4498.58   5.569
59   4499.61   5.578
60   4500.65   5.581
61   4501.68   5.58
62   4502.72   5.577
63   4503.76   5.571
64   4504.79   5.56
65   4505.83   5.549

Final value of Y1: 4467.61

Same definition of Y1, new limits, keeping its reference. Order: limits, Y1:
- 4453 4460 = 4455.28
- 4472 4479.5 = 4475.84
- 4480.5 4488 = 4484.10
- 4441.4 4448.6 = 4448.10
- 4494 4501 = 4500.65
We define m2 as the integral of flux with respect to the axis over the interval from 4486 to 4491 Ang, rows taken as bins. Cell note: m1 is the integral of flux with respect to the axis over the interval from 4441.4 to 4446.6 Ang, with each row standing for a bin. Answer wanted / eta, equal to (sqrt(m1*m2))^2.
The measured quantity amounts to 657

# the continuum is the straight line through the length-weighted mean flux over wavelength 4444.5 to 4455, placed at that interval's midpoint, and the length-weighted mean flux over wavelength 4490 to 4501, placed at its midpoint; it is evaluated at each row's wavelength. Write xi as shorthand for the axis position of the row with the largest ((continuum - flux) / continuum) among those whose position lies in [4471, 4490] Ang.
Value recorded 4489.26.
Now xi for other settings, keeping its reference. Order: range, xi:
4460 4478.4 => 4477.91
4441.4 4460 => 4444.01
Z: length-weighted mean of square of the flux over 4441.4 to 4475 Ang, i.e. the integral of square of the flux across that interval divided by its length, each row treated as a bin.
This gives 27.9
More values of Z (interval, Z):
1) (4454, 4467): 28.9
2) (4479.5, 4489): 25.9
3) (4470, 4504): 27.5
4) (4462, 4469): 29.2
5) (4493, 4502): 30.2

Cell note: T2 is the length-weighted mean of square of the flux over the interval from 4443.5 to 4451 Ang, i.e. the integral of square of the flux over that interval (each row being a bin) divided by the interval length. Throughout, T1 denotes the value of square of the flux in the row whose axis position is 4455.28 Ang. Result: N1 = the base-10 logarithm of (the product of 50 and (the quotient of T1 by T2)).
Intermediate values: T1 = 29.3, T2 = 26.8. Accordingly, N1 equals 1.74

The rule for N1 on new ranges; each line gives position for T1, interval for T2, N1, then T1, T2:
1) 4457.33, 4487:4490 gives 1.76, 29.0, 25.2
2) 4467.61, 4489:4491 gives 1.76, 29.1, 25.1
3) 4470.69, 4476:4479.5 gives 1.71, 26.9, 26.4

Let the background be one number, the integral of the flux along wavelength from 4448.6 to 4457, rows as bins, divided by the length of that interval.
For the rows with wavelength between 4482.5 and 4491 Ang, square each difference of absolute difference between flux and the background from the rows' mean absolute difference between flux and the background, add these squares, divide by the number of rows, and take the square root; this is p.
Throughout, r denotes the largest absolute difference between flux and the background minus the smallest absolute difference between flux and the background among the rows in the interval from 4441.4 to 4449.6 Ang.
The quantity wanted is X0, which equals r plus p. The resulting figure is 0.41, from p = 0.052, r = 0.36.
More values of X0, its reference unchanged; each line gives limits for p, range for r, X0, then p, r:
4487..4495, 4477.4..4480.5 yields 0.19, 0.124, 0.06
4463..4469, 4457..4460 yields 0.09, 0.024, 0.06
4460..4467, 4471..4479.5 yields 0.11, 0.025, 0.09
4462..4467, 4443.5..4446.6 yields 0.12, 0.025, 0.09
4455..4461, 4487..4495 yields 0.39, 0.027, 0.36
